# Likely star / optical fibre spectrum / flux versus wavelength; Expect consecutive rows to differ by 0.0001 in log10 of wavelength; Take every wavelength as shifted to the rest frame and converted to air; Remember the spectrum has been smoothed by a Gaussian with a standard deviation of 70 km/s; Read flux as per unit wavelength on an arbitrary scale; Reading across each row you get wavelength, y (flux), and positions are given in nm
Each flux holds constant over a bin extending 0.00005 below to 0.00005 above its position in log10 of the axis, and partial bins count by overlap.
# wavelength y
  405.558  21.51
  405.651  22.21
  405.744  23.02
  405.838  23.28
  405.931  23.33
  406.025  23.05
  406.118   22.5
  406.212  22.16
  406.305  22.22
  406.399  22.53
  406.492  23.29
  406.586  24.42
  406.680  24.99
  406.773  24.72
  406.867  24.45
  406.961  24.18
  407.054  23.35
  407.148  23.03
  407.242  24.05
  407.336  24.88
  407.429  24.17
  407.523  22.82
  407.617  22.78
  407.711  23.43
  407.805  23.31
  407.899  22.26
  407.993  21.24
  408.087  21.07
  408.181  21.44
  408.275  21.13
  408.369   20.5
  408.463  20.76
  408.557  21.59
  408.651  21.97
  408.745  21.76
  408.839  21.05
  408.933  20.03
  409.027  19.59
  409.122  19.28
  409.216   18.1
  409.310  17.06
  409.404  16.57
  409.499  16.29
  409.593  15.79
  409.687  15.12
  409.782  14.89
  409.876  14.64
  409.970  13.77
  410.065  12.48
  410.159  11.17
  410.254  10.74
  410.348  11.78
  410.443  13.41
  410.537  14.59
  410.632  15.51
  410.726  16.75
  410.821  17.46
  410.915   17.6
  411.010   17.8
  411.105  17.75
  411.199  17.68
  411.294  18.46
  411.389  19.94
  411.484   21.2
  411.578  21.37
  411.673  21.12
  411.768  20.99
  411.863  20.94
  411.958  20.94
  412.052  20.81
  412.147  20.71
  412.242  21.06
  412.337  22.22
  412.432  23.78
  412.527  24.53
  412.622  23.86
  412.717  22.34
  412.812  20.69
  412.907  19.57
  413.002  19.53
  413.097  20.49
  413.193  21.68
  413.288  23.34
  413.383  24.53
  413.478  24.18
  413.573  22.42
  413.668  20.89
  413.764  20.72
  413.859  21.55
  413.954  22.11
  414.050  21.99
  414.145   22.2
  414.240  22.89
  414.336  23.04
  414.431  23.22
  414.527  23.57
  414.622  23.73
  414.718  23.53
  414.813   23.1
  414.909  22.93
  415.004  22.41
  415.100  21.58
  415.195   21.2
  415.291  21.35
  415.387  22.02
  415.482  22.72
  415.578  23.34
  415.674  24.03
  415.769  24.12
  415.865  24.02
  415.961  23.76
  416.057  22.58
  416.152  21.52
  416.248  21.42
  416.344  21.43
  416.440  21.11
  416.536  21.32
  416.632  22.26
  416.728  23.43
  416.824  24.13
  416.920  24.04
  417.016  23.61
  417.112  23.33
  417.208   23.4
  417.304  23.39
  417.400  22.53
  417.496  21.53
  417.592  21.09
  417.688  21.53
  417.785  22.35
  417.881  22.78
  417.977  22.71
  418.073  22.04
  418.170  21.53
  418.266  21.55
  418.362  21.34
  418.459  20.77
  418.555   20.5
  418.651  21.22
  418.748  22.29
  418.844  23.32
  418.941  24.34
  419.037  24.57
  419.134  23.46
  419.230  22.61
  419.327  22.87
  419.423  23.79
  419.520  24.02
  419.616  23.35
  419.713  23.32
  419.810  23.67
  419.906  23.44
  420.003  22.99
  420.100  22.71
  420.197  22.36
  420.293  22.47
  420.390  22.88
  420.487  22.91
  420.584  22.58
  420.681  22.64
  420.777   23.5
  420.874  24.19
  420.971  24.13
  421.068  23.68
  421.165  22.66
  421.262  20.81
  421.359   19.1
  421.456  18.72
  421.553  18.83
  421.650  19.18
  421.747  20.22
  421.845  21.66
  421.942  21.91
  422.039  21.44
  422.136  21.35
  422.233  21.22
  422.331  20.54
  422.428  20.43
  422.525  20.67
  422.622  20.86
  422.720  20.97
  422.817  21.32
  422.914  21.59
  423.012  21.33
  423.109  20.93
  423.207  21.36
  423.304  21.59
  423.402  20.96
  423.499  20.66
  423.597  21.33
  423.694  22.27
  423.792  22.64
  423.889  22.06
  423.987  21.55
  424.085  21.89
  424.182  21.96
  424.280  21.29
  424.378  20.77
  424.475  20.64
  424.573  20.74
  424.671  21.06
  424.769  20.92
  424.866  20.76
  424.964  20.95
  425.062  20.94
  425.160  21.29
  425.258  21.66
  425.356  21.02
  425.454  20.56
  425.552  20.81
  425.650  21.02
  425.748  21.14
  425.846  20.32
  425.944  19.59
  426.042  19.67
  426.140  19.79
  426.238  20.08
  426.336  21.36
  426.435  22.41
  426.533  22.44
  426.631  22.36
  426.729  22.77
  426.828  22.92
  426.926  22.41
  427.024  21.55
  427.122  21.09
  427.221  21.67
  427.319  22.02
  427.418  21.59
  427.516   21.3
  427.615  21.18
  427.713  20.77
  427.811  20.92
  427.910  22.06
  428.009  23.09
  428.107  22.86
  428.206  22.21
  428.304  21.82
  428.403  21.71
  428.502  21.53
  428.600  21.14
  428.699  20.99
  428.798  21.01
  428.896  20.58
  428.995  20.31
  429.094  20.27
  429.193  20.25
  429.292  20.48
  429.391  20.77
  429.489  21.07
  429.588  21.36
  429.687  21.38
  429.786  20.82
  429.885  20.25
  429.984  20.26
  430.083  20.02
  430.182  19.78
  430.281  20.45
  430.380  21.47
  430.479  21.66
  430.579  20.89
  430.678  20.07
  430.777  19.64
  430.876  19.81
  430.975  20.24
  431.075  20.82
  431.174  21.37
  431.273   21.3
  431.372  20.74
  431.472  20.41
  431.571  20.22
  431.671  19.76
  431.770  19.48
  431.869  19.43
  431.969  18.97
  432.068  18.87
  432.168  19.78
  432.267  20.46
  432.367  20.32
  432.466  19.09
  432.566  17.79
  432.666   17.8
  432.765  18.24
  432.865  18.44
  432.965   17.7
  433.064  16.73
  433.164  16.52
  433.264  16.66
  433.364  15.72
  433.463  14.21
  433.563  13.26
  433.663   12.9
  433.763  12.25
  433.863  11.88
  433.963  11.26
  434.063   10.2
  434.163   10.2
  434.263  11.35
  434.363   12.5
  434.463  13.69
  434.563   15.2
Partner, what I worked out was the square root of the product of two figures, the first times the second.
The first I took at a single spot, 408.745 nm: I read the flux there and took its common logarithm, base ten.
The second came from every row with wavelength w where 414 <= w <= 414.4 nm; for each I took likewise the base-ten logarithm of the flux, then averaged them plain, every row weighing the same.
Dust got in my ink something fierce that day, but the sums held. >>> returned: 1.35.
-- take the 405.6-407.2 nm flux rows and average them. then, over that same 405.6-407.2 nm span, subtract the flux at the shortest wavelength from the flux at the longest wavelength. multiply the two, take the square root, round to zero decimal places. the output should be 4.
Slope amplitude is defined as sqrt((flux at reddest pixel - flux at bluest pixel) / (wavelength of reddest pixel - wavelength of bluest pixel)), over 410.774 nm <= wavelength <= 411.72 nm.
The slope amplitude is 2.1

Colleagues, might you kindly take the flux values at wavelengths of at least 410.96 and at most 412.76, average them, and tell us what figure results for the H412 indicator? 20.9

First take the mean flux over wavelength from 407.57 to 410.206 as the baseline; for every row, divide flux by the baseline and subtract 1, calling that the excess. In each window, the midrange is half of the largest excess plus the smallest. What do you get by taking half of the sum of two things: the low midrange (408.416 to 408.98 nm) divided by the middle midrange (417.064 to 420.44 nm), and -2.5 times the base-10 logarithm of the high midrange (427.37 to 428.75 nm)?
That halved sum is 1.28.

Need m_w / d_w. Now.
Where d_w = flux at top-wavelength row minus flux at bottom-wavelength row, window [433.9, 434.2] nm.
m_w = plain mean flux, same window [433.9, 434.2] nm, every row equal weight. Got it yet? -10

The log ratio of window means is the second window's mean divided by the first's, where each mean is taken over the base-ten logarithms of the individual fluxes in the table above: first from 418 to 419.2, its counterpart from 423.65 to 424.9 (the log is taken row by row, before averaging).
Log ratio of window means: 0.99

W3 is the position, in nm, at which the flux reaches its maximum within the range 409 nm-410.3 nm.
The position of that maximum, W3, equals 409.027 nm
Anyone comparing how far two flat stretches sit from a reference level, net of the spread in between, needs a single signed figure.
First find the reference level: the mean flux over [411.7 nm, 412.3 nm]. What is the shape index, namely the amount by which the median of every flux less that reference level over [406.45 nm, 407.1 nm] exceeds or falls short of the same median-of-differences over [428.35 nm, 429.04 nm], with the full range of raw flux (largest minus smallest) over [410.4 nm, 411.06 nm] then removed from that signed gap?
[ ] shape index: -1.0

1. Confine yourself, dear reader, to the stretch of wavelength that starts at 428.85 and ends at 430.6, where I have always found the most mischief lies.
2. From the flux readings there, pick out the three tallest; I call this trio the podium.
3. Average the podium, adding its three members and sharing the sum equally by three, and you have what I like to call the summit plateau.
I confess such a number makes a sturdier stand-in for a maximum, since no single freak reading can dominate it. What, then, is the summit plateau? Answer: 21.5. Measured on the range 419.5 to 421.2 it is 24.1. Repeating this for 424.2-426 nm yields 21.4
